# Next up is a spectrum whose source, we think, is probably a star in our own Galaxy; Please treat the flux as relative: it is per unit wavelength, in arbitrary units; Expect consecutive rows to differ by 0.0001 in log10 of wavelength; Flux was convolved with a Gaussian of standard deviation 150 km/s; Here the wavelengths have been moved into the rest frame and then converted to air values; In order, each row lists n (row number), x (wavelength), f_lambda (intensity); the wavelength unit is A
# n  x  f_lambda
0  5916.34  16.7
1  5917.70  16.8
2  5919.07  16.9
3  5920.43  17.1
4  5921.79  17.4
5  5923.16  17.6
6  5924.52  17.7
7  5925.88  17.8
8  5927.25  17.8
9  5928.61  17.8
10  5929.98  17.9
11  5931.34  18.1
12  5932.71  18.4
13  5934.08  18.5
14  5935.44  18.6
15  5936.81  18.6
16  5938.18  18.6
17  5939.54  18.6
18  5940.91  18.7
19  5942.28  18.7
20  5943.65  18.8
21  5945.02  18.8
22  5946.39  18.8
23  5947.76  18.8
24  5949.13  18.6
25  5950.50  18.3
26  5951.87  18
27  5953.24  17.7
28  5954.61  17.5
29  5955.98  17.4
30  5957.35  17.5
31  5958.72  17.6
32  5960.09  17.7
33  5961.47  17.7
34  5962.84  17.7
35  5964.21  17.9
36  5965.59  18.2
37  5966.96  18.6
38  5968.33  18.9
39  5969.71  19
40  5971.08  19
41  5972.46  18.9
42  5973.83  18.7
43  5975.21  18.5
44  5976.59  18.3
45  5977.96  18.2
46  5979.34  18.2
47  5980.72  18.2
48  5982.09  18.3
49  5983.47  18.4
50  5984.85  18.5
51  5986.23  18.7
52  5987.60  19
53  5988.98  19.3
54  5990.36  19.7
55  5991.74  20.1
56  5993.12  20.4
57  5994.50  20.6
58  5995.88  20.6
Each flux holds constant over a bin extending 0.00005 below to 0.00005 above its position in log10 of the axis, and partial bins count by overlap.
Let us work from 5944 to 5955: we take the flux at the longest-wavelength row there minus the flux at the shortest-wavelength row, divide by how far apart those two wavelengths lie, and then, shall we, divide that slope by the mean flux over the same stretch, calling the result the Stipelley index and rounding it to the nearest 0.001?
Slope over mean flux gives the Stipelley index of -0.007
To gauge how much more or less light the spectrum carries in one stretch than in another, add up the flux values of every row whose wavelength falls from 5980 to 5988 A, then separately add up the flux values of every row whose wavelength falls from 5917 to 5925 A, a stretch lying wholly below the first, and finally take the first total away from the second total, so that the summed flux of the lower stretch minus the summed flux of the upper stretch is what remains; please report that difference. -8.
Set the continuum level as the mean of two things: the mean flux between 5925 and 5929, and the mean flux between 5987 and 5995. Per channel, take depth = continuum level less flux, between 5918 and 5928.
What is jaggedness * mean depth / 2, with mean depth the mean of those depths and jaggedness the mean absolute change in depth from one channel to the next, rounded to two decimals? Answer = 0.10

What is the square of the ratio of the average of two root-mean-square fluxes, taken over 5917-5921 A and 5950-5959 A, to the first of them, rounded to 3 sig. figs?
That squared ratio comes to 1.05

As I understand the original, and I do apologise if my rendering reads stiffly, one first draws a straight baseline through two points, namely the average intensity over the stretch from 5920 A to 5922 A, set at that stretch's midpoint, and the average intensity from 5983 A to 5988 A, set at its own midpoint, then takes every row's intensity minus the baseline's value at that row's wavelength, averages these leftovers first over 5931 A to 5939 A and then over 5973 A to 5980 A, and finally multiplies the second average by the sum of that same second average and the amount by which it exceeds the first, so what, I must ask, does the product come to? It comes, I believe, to 0.08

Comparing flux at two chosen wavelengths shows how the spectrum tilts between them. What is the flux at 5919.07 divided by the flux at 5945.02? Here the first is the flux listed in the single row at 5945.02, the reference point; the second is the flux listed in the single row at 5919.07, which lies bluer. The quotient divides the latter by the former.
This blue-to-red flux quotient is 0.90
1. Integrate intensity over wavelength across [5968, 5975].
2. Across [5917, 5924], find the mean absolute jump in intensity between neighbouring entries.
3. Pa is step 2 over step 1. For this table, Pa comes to 0.0015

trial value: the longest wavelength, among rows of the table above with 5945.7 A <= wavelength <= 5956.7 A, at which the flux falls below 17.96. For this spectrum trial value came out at 5955.98 A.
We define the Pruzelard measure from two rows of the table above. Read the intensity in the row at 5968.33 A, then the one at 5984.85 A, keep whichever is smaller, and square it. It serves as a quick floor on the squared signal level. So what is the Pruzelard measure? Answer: 342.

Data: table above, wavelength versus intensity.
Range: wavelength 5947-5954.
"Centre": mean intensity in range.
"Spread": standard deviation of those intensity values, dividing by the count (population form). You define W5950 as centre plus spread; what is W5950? 18.7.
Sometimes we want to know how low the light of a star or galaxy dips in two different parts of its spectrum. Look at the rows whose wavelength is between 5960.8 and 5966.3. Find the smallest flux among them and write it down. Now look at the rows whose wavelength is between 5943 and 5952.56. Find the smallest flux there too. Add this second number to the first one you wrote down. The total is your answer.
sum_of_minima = 35.7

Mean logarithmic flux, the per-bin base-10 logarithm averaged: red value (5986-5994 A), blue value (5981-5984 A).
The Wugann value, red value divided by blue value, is 1.02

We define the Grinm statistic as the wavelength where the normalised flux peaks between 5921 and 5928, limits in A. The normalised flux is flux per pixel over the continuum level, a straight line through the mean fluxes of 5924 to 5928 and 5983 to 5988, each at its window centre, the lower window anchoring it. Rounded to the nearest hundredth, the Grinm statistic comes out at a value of 5925.88 A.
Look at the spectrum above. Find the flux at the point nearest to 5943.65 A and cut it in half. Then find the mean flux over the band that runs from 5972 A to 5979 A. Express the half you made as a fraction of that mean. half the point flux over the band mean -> 0.508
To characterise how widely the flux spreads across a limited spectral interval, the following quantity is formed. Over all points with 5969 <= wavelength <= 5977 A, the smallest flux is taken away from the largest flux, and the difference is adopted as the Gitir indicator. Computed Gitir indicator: 0.70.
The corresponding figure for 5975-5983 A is 0.30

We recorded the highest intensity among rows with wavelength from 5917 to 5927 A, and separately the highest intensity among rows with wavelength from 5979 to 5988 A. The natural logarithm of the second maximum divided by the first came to 0.065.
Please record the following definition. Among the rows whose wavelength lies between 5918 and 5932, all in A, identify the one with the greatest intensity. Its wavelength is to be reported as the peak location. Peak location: 5931.34 A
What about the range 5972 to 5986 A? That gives 5972.46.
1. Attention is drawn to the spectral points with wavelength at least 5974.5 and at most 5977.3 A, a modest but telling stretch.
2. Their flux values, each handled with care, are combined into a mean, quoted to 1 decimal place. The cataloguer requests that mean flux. 18.4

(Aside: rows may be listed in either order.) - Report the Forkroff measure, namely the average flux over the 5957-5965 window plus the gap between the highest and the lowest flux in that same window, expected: 18.1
